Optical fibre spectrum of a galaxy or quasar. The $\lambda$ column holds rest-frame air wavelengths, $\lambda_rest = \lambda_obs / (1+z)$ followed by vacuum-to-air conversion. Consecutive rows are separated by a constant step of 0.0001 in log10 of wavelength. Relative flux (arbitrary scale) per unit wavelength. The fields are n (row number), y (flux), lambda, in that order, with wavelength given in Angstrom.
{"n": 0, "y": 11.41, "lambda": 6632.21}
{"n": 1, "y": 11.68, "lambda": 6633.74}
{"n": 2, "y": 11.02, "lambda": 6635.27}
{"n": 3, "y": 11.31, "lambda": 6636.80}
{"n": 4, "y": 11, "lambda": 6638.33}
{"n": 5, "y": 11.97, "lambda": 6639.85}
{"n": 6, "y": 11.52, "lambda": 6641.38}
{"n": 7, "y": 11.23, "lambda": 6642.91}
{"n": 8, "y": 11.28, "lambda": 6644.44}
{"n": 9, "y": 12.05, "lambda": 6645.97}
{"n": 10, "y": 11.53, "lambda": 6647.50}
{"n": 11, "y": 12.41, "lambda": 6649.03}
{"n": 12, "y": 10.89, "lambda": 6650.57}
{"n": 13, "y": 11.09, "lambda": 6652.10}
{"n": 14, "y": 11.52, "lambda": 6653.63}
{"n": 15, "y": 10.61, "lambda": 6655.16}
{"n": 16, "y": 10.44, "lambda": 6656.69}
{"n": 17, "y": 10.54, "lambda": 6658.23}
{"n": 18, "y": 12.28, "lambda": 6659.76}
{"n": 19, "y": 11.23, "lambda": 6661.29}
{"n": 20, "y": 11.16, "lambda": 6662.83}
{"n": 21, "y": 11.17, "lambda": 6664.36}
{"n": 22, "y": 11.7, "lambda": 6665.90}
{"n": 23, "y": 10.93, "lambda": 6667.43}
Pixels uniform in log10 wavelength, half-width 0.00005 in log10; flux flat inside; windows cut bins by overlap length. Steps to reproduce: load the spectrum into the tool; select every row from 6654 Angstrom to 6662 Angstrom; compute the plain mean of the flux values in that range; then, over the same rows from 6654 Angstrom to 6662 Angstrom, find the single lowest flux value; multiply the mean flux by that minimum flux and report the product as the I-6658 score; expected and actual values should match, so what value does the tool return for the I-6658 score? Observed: 115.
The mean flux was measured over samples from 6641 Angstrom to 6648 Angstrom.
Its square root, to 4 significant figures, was 3.394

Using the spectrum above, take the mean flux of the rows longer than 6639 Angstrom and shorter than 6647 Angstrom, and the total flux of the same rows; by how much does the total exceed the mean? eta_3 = 46.4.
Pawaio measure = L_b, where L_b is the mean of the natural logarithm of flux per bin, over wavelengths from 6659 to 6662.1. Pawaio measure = 2.46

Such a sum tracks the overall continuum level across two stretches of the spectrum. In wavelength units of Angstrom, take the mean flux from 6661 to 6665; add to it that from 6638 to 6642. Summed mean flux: 22.7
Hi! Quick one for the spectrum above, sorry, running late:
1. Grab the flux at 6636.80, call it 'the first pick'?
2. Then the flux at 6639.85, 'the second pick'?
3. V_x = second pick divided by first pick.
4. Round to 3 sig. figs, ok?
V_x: 1.06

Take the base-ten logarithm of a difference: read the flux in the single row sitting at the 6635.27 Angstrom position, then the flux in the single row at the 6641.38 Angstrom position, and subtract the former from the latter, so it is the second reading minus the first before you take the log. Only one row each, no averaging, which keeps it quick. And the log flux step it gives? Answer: -0.3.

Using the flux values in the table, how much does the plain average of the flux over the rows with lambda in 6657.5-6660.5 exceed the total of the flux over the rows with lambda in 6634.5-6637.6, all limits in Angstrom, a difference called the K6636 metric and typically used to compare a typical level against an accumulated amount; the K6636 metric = -10.9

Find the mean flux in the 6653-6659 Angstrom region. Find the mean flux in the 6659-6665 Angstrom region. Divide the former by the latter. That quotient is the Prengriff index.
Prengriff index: 0.94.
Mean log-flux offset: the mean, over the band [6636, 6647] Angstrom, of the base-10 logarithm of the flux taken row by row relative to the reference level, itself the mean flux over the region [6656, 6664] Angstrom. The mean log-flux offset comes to 0.013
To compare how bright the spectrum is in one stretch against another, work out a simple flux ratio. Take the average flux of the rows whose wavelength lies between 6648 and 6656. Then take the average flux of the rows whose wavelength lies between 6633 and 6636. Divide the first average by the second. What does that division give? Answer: 1.00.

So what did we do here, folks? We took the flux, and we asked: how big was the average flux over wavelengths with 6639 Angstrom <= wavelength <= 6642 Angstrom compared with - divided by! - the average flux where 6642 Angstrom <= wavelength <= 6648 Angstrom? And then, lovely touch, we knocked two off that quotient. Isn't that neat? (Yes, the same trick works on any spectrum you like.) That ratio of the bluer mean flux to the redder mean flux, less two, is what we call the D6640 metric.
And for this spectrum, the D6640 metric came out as -0.98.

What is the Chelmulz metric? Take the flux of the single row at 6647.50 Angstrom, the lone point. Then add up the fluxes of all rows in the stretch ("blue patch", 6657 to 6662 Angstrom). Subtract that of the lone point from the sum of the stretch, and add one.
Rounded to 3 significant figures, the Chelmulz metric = 23.5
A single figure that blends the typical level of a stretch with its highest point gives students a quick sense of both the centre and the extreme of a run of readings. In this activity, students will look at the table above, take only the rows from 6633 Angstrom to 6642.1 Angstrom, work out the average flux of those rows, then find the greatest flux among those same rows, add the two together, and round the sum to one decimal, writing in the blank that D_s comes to 23.4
